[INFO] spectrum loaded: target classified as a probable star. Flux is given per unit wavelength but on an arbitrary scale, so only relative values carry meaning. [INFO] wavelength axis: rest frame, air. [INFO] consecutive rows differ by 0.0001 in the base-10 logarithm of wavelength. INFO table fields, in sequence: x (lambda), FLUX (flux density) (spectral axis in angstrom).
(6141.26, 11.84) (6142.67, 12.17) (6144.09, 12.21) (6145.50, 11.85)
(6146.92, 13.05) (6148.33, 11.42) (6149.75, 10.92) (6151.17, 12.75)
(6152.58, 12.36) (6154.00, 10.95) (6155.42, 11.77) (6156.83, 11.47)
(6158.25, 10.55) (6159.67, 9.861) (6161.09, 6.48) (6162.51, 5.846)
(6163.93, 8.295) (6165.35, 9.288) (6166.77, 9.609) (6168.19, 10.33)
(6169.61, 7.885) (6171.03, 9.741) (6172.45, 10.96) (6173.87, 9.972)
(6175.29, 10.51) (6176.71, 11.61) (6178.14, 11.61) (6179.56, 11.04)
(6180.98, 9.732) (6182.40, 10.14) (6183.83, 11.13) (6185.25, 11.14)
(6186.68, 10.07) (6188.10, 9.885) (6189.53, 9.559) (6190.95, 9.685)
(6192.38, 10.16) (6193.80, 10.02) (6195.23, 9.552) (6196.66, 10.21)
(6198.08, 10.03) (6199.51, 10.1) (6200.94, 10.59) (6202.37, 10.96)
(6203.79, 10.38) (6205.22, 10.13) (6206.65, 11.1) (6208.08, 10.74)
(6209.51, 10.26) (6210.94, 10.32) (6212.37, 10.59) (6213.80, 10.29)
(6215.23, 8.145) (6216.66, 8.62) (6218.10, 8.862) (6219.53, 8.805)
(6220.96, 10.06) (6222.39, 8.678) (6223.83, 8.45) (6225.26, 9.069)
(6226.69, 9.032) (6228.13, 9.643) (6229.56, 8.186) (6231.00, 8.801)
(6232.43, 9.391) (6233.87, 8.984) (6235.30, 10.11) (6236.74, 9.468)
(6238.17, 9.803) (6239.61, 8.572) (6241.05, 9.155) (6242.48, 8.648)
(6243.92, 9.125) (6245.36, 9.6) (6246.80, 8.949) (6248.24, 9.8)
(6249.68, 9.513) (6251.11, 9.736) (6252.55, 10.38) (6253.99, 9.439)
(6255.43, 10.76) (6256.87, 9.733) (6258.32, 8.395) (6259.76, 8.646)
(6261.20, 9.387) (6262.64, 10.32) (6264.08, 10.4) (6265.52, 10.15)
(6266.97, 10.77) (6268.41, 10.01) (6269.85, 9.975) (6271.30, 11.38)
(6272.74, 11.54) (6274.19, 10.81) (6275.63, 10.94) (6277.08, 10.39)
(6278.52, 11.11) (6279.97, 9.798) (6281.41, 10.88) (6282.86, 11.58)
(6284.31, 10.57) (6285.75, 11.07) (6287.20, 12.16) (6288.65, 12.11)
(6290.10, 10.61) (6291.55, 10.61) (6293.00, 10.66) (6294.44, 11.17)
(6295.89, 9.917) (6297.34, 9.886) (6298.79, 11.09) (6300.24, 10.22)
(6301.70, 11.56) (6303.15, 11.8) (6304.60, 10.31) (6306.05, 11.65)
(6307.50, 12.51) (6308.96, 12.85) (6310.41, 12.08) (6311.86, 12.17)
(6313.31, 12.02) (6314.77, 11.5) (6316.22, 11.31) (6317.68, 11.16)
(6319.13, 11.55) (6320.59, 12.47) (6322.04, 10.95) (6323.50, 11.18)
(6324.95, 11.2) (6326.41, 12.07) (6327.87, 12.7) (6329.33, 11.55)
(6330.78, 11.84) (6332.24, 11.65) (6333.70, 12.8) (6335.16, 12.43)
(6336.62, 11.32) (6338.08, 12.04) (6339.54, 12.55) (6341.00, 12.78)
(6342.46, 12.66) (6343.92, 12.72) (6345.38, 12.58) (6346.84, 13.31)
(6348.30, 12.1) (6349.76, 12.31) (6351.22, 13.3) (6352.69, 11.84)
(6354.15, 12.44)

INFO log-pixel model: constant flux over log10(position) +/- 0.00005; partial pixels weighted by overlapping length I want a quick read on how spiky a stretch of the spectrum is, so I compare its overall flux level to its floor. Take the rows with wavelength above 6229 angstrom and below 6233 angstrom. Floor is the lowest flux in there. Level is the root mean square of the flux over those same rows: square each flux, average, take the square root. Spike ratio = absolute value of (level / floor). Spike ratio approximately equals 1.08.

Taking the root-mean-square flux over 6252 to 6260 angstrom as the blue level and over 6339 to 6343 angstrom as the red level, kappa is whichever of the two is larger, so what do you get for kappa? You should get 12.7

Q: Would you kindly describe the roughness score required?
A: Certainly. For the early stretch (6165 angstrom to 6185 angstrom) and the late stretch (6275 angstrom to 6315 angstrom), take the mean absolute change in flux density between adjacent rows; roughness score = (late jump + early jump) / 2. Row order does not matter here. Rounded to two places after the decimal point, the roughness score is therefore 0.84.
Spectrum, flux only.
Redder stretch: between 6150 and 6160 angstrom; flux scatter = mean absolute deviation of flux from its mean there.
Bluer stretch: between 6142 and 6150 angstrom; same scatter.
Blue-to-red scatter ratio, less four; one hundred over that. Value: -30.1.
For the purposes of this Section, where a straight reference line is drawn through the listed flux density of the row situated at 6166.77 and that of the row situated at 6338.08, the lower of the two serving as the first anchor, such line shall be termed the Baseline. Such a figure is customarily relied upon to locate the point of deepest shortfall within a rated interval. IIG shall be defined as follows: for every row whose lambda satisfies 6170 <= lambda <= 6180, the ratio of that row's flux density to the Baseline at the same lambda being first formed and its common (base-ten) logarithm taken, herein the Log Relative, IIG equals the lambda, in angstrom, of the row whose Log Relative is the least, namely 6171.03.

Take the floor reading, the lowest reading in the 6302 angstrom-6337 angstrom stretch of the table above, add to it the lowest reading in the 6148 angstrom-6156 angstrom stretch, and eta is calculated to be 21.2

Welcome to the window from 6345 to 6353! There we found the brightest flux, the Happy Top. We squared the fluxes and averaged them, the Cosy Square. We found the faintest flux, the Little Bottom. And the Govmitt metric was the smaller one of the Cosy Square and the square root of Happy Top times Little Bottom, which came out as 12.6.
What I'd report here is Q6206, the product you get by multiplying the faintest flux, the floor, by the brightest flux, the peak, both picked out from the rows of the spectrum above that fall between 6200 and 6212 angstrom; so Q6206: 112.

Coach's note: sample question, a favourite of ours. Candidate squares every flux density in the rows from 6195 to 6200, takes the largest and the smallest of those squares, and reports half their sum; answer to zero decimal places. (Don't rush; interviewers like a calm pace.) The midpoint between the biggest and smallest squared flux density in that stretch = 98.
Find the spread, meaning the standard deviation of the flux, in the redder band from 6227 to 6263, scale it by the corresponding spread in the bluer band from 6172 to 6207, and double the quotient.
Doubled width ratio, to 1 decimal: 2.1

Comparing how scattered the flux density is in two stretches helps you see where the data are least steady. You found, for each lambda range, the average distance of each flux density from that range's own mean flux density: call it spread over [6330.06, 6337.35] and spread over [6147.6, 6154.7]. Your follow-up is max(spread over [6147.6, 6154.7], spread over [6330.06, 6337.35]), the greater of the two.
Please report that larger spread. 0.70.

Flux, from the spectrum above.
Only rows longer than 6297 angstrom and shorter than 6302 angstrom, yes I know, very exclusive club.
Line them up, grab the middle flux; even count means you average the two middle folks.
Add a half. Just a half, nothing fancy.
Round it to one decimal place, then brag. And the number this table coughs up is 11.2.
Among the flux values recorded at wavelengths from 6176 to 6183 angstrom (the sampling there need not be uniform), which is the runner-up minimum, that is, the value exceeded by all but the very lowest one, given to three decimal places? 10.140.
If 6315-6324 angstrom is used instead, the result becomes 11.160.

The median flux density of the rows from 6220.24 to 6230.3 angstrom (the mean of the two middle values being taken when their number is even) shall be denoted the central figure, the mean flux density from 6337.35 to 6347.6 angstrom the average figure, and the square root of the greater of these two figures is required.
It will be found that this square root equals 3.56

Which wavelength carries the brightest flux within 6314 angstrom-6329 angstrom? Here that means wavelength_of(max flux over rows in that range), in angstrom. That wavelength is 6327.87 angstrom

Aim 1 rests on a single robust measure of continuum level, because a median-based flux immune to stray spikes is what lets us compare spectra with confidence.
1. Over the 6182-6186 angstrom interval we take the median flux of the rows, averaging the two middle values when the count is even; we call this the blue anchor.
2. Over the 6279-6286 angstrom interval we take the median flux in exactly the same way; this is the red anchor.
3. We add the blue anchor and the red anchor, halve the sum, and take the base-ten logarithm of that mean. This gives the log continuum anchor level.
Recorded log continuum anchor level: 1.04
